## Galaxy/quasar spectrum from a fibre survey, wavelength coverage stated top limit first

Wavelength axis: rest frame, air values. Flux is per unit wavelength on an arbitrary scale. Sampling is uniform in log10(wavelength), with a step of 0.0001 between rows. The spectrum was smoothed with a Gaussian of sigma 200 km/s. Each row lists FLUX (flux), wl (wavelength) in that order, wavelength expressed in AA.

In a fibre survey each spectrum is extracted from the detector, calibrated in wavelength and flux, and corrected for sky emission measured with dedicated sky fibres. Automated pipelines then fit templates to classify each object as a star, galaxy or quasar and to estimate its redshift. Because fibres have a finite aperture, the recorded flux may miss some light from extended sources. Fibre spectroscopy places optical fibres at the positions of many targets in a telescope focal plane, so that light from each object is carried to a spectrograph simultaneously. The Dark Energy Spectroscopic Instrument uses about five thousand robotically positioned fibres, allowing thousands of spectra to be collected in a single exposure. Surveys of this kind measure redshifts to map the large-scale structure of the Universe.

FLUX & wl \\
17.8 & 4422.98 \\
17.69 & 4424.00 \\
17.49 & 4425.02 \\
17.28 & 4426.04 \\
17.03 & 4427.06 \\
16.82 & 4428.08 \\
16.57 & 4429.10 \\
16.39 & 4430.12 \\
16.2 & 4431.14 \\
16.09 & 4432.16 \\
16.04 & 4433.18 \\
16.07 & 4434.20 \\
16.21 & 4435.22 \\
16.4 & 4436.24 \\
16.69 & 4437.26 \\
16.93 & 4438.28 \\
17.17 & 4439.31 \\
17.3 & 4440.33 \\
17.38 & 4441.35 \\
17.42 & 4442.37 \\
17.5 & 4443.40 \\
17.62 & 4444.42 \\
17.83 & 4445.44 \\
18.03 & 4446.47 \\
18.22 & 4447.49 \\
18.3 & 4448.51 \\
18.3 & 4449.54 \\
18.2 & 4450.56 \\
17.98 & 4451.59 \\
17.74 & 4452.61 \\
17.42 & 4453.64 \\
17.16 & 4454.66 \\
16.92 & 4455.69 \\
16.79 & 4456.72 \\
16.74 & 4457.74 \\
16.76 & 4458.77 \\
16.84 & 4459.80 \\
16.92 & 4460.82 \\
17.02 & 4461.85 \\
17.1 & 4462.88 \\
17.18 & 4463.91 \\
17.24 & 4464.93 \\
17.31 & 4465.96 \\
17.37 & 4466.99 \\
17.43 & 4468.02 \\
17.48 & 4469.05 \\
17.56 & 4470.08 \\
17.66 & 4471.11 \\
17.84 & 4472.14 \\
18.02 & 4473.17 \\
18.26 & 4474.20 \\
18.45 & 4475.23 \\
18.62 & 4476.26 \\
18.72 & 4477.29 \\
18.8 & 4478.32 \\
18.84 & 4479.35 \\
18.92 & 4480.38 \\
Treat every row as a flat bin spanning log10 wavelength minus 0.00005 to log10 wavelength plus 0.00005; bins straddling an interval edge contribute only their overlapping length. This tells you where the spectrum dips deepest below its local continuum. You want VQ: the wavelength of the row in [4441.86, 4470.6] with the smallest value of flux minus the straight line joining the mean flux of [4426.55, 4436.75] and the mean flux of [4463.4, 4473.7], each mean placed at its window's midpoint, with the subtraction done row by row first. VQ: 4458.77 AA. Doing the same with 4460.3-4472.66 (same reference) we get 4460.82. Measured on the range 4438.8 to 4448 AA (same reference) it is 4439.31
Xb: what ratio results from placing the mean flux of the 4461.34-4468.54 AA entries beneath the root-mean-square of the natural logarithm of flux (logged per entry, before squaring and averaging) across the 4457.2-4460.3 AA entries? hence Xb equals 0.164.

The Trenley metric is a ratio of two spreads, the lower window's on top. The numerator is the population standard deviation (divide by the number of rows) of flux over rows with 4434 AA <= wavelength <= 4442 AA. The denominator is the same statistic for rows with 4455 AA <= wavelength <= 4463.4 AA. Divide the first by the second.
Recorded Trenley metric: 3.9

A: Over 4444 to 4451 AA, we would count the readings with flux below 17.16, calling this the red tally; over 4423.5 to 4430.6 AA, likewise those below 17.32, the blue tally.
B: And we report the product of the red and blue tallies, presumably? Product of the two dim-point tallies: 0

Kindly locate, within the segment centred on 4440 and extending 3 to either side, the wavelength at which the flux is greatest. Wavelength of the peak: 4442.37 AA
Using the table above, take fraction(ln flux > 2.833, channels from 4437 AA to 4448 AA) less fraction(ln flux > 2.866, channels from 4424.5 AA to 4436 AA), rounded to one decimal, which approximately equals 0.8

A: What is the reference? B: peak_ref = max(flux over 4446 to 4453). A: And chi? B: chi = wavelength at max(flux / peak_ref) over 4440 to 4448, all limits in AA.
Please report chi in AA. 4447.49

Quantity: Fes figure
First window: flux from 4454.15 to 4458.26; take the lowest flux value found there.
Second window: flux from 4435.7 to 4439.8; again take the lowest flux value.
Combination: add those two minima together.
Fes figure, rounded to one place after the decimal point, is 33.1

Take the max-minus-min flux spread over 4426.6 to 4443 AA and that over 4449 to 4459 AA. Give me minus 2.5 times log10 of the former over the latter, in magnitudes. 0.13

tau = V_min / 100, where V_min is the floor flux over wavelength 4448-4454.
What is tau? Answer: 0.1742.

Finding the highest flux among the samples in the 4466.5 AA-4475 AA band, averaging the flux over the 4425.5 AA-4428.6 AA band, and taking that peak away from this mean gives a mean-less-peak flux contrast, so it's -1.2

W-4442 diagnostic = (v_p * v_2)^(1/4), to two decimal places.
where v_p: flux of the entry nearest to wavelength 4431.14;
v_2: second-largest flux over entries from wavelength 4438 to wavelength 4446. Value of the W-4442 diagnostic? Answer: 4.11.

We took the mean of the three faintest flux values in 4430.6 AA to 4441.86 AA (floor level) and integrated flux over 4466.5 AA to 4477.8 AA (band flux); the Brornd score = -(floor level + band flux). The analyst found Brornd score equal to -219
